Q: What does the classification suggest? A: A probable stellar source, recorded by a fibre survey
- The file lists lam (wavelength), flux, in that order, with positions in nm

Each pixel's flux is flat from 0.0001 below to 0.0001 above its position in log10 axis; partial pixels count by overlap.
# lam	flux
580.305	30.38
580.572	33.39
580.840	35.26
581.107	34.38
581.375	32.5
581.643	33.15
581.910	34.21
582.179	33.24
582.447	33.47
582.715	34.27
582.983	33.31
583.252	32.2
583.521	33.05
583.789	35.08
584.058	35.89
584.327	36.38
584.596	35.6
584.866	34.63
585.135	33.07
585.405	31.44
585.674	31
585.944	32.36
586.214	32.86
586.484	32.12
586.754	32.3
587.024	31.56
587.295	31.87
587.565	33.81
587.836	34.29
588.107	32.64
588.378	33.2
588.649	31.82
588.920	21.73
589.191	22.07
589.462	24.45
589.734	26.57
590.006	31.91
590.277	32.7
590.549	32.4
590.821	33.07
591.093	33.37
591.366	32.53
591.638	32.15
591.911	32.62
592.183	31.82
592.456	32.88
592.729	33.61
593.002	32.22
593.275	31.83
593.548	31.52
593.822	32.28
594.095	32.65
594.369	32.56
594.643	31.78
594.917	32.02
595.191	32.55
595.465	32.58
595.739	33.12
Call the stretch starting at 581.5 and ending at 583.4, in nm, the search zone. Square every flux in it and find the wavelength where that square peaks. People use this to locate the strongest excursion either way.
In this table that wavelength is 582.715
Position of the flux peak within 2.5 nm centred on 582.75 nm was 583.789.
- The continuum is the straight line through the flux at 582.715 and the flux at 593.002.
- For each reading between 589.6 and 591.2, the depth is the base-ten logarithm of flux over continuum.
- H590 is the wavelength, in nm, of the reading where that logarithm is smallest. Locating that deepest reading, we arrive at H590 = 589.734 nm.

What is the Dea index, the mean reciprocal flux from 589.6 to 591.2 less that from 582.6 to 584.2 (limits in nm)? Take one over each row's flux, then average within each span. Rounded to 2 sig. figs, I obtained 0.0023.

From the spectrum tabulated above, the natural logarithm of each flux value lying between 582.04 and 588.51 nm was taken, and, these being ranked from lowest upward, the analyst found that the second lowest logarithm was 3.45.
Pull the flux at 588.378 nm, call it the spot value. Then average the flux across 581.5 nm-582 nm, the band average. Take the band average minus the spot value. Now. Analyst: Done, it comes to 0.5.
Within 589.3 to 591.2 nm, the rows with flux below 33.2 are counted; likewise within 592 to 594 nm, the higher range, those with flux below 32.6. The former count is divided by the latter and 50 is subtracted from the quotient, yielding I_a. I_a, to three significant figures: -48.8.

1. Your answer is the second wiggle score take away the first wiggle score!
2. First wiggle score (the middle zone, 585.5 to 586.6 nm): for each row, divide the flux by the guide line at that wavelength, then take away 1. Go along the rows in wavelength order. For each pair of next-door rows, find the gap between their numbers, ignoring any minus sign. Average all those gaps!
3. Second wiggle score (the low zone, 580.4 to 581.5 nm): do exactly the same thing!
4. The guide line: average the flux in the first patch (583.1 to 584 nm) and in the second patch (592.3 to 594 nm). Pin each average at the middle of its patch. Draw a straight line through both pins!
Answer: 0.019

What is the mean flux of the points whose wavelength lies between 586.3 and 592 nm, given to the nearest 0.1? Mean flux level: 30.9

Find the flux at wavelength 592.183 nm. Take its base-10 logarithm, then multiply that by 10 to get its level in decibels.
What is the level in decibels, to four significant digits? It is 15.03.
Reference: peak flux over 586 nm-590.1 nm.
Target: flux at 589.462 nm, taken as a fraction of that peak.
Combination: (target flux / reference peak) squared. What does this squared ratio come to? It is 0.51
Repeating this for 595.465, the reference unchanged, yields 0.90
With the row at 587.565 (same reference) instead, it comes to 0.97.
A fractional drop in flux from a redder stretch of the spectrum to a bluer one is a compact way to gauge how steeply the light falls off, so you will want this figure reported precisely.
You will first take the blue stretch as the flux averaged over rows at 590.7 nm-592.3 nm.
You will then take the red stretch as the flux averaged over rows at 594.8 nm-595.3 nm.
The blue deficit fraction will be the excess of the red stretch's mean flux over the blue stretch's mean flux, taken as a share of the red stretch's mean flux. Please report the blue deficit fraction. -0.010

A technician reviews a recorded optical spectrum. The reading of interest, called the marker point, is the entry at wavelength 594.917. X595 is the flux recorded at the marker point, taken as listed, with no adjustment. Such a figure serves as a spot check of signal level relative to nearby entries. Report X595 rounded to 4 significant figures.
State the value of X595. 32.02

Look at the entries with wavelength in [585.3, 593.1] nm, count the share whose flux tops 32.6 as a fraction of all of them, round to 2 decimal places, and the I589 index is 0.38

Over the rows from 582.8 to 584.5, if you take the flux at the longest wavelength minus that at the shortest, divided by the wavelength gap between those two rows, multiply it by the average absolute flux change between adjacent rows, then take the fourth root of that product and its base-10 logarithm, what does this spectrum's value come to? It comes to 0.10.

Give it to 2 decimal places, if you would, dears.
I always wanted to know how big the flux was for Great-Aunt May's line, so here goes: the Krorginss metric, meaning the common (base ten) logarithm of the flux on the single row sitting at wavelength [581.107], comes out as 1.54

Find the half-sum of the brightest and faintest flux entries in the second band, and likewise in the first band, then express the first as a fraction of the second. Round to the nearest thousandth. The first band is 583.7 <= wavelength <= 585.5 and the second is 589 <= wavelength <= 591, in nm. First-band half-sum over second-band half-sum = 1.230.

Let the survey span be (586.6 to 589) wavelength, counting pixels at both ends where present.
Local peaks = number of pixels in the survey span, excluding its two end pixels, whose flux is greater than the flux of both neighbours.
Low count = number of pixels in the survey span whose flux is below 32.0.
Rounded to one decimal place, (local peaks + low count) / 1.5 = 4.0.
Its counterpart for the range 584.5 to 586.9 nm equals 2.0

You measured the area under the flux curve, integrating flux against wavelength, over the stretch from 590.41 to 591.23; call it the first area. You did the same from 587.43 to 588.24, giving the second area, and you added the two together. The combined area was 54.2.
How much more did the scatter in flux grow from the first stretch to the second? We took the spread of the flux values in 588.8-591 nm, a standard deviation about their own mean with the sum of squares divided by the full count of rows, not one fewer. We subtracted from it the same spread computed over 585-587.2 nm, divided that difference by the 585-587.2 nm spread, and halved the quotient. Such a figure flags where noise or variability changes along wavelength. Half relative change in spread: 3.0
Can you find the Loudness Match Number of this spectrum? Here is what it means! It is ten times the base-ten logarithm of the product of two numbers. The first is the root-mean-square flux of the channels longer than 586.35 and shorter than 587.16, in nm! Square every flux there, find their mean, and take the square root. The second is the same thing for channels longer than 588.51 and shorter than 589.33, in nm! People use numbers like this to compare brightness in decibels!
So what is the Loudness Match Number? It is 29.1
